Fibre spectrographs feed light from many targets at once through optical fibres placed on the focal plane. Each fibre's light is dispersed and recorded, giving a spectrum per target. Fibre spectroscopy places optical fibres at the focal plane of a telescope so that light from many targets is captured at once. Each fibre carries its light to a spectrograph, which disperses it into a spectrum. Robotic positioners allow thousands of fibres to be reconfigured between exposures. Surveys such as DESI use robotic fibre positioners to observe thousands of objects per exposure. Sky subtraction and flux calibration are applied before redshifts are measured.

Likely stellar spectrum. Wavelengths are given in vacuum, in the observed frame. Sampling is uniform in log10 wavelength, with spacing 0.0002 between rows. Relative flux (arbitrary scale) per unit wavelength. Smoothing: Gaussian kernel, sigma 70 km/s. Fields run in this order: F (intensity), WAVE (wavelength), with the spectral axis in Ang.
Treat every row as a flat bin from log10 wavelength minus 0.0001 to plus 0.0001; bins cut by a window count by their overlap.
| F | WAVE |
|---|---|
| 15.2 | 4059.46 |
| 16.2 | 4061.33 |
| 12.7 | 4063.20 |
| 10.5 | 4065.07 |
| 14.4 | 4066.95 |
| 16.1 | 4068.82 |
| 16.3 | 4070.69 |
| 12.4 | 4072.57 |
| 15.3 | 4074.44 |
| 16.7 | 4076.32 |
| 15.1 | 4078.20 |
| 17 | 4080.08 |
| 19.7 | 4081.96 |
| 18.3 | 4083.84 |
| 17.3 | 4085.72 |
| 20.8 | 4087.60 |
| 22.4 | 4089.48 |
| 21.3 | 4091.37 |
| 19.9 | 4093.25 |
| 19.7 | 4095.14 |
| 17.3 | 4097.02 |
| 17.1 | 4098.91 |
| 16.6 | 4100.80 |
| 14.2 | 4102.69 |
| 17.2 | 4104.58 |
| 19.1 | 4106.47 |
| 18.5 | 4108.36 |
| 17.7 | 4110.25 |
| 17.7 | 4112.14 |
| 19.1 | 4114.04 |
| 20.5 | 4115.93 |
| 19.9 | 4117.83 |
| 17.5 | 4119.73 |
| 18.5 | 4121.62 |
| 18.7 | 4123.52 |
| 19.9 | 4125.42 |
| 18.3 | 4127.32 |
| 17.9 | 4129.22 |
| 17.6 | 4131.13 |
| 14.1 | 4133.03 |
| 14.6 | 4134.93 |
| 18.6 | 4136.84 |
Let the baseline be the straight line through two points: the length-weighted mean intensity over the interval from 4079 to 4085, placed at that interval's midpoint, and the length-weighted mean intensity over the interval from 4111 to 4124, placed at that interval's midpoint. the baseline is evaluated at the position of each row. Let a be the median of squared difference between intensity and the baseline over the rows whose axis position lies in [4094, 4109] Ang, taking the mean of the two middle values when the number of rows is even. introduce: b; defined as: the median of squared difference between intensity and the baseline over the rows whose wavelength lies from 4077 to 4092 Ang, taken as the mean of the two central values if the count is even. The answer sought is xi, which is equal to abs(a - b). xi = 2.4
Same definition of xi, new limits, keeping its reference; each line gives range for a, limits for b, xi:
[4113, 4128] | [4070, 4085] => 1.9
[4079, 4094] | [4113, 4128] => 1.5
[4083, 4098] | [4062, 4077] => 8.3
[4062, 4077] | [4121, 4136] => 9.1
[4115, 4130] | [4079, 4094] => 1.2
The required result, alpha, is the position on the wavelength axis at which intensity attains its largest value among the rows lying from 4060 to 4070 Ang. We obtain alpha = 4061.33 Ang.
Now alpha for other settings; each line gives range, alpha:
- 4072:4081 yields 4080.08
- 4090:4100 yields 4091.37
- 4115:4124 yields 4115.93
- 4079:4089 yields 4087.60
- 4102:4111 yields 4106.47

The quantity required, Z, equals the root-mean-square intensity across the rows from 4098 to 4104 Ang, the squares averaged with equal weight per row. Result 16.0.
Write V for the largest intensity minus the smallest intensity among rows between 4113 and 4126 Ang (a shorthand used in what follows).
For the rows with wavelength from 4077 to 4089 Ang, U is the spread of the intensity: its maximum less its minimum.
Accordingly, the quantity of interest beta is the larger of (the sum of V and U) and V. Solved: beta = 9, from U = 5.7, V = 3.0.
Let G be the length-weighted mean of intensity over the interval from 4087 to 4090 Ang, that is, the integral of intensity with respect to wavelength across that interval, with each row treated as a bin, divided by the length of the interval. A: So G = 21.6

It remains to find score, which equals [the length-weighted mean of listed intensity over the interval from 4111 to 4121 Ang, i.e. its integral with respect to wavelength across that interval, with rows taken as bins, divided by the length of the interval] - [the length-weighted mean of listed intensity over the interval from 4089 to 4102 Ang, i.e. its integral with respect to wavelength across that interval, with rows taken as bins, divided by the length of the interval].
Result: -0.1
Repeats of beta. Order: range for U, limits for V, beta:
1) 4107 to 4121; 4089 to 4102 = 9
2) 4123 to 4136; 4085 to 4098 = 11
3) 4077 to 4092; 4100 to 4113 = 12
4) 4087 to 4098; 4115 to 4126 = 8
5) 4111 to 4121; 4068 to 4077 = 7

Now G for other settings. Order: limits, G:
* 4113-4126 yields 19.1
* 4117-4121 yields 18.7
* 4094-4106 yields 17.1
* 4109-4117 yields 18.8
